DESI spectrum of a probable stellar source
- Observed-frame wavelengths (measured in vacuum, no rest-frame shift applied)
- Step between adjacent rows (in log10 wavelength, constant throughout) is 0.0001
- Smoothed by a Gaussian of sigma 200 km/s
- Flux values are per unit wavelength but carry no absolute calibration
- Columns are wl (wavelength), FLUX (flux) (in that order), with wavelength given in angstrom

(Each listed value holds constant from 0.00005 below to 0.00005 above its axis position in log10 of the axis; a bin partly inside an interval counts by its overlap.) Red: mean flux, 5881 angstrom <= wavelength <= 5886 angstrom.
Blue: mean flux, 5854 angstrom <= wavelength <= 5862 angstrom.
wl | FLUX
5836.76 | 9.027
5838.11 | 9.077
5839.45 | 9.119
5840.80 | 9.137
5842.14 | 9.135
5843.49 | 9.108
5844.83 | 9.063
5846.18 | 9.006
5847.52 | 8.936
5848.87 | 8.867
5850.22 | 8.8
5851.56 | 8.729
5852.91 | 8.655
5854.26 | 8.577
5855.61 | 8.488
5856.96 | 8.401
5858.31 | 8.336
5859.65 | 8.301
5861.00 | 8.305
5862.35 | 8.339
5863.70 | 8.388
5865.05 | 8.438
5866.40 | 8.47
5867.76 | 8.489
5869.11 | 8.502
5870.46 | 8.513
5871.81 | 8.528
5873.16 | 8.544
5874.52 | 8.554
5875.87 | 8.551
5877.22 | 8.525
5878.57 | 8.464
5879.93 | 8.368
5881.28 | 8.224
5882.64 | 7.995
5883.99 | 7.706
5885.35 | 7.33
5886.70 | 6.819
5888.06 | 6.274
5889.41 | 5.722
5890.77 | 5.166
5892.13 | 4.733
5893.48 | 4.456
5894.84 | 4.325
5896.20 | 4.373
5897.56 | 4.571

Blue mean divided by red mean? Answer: 1.08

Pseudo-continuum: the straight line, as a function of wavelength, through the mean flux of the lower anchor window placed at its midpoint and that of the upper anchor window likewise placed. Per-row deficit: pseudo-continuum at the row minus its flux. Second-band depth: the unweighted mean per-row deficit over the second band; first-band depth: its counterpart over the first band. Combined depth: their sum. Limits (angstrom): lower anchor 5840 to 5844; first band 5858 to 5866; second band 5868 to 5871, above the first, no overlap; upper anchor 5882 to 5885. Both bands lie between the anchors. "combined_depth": -0.1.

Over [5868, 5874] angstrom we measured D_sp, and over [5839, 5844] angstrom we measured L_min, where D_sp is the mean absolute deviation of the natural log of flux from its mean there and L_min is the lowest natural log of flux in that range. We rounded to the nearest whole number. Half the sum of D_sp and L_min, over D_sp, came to 661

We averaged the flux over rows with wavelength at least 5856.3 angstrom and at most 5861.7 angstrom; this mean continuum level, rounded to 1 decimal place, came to 8.3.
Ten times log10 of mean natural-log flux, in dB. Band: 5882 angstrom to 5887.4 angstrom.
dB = 3.03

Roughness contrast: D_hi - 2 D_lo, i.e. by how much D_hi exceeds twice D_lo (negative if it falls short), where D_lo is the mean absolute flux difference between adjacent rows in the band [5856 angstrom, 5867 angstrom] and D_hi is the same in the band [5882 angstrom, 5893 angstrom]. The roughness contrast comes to 0.39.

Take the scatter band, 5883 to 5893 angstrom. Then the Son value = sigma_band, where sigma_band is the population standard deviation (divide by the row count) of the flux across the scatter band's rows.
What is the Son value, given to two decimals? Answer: 1.03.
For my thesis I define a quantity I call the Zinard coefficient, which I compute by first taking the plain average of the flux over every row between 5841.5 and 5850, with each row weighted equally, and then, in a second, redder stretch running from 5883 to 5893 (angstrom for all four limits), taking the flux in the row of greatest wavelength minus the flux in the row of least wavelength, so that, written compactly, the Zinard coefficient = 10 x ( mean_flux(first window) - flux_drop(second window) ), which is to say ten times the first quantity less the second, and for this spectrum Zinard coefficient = 120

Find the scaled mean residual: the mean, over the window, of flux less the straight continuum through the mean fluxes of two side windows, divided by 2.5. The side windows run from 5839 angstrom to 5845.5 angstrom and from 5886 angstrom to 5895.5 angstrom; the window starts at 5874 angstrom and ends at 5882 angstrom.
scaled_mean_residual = 0.84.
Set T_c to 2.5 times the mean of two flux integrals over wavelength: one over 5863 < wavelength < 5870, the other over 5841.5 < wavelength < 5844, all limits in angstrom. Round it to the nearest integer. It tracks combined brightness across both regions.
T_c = 102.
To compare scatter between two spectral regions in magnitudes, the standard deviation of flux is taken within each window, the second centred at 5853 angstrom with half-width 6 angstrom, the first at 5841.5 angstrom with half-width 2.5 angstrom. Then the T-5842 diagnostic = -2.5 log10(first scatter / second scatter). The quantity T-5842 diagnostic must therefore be 3.0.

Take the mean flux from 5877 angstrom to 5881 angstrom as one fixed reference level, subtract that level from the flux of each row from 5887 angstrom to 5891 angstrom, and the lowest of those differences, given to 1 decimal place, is -3.3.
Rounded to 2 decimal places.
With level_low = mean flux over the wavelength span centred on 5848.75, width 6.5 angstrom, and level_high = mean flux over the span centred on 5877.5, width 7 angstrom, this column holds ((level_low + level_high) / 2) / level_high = 1.02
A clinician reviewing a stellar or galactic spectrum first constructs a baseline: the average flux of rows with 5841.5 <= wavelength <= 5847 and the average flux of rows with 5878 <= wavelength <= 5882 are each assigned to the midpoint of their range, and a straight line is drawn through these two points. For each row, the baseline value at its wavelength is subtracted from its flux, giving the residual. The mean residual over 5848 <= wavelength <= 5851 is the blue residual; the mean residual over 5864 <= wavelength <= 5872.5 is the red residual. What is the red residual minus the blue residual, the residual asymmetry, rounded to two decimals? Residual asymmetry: 0.04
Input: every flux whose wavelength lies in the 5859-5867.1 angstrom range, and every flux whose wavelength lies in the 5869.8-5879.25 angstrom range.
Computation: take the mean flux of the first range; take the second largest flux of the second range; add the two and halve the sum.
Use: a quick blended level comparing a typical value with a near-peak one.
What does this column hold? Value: 8.46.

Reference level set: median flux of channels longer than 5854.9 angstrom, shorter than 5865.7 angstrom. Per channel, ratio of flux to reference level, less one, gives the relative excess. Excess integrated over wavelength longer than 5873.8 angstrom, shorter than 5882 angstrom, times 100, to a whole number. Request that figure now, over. 8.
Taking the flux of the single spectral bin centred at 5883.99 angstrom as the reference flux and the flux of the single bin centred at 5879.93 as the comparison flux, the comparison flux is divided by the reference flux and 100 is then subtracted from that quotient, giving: -98.9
